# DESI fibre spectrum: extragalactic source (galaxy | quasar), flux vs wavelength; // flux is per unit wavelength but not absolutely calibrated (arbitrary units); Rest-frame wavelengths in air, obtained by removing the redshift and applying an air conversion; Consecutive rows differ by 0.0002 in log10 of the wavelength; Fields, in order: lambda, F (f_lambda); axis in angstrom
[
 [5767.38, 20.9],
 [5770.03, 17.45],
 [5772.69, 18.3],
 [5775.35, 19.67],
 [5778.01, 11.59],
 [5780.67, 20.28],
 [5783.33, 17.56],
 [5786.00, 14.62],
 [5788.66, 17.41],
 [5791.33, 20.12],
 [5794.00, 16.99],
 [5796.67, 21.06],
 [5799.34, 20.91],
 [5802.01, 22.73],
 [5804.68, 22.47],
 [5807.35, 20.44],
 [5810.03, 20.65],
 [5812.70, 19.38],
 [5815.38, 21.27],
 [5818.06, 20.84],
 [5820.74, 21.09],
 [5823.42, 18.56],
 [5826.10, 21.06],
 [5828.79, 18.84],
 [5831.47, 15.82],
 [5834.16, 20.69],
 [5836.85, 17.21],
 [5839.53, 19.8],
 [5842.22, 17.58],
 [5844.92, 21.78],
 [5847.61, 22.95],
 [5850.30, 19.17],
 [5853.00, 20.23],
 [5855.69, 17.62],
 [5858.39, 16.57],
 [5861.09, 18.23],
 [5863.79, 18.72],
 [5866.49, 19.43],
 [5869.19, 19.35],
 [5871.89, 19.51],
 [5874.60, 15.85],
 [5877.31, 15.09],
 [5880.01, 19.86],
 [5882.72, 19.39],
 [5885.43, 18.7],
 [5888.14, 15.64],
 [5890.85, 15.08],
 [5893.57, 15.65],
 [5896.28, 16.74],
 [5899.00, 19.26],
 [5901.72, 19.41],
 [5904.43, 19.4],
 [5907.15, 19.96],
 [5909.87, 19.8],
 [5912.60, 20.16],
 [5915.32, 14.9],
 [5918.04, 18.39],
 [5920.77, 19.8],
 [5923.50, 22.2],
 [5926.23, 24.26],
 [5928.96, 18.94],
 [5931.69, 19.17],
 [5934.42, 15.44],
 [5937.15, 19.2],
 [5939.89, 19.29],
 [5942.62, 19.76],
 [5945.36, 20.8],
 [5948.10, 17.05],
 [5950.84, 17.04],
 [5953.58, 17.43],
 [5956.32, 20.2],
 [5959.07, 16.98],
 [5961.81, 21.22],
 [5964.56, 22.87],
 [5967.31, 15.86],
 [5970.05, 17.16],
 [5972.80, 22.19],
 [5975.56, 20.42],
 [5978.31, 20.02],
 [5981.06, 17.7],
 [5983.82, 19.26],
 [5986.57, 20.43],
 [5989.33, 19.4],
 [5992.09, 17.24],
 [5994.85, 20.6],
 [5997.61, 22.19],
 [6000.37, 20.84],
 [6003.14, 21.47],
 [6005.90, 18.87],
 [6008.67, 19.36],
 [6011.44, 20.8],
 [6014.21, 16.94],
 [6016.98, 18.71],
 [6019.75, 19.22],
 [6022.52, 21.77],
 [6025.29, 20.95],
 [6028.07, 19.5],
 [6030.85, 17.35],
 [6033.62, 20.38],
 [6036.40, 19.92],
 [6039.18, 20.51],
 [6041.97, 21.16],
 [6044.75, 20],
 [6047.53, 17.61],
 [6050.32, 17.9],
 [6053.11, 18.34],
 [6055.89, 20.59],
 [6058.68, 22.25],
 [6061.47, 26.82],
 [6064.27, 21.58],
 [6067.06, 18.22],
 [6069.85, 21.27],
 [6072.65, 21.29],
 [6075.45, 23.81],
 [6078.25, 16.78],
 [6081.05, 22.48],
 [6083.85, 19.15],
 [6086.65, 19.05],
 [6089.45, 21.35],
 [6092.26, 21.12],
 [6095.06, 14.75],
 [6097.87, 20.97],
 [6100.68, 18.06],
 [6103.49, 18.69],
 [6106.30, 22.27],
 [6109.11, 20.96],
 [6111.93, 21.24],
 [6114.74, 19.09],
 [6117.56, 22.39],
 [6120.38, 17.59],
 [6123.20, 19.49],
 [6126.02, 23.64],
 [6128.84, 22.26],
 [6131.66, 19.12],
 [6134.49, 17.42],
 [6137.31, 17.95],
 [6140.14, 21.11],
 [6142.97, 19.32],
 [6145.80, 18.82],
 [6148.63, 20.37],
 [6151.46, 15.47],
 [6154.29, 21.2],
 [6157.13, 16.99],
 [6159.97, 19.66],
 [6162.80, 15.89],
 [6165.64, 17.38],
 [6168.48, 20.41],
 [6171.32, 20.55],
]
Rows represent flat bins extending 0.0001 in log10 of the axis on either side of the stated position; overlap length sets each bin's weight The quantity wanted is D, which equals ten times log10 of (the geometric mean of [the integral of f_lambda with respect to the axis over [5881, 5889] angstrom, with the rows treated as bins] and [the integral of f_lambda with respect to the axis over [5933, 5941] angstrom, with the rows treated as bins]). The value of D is 21.6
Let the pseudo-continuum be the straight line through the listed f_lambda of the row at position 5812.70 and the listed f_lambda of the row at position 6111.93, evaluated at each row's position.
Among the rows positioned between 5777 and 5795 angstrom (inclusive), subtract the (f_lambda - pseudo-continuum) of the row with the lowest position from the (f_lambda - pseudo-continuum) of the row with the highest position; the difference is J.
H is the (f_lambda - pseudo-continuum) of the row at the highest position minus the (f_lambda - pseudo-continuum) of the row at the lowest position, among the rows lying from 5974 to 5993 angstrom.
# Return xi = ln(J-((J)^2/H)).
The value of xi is 2.6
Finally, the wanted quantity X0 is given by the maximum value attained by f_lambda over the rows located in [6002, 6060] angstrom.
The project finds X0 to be 22.25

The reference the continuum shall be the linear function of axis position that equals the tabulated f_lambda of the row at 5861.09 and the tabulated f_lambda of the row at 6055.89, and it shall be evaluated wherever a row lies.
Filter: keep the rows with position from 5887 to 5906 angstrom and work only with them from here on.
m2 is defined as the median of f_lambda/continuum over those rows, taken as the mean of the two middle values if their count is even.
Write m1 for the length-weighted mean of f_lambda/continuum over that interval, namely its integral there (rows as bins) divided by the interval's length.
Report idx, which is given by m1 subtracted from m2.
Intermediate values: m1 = 0.930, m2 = 0.90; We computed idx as -0.033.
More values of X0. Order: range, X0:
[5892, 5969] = 24.26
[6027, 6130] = 26.82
